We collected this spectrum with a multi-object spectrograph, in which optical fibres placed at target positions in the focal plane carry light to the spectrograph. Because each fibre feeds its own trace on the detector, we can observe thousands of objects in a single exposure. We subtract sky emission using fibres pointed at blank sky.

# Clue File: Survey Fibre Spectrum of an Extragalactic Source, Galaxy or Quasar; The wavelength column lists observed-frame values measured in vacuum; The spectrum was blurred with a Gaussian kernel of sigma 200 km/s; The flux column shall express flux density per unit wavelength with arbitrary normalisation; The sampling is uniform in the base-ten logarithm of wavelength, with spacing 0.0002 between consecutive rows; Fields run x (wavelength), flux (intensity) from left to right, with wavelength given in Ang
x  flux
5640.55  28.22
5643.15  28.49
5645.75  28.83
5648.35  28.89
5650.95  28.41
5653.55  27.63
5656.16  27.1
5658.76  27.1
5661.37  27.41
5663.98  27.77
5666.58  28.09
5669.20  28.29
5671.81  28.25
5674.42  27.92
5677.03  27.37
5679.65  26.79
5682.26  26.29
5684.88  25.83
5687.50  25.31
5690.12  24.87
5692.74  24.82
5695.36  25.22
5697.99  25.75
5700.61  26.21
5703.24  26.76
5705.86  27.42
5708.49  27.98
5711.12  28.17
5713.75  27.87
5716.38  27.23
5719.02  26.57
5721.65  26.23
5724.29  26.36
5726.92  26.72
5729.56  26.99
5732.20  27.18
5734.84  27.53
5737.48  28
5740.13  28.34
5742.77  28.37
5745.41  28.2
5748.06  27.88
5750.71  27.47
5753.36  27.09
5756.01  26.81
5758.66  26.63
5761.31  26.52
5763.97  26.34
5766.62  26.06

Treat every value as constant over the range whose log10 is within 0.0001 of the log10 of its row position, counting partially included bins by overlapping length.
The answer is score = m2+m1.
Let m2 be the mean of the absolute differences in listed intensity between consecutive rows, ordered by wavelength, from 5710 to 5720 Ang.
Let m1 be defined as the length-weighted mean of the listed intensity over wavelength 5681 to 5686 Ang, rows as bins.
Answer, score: 26.6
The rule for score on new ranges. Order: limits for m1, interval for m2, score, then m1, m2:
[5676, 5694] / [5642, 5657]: 26.3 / 25.9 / 0.44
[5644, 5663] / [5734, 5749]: 28.2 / 27.9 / 0.27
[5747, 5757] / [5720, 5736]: 27.6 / 27.3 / 0.26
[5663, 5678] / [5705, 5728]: 28.4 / 28.0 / 0.40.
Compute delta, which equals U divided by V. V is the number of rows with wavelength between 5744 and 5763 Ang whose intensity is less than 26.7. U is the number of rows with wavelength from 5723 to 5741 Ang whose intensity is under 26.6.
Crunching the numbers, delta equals 0.5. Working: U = 1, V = 2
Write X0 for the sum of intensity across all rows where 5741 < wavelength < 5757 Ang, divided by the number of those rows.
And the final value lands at 27.6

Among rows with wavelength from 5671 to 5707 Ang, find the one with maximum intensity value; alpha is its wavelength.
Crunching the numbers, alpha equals 5671.81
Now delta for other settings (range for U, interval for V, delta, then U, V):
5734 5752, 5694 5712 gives 0.0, 0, 3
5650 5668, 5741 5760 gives 0.0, 0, 1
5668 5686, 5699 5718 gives 2.0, 2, 1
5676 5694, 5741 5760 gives 5.0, 5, 1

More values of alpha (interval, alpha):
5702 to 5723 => 5711.12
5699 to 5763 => 5742.77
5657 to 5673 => 5669.20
